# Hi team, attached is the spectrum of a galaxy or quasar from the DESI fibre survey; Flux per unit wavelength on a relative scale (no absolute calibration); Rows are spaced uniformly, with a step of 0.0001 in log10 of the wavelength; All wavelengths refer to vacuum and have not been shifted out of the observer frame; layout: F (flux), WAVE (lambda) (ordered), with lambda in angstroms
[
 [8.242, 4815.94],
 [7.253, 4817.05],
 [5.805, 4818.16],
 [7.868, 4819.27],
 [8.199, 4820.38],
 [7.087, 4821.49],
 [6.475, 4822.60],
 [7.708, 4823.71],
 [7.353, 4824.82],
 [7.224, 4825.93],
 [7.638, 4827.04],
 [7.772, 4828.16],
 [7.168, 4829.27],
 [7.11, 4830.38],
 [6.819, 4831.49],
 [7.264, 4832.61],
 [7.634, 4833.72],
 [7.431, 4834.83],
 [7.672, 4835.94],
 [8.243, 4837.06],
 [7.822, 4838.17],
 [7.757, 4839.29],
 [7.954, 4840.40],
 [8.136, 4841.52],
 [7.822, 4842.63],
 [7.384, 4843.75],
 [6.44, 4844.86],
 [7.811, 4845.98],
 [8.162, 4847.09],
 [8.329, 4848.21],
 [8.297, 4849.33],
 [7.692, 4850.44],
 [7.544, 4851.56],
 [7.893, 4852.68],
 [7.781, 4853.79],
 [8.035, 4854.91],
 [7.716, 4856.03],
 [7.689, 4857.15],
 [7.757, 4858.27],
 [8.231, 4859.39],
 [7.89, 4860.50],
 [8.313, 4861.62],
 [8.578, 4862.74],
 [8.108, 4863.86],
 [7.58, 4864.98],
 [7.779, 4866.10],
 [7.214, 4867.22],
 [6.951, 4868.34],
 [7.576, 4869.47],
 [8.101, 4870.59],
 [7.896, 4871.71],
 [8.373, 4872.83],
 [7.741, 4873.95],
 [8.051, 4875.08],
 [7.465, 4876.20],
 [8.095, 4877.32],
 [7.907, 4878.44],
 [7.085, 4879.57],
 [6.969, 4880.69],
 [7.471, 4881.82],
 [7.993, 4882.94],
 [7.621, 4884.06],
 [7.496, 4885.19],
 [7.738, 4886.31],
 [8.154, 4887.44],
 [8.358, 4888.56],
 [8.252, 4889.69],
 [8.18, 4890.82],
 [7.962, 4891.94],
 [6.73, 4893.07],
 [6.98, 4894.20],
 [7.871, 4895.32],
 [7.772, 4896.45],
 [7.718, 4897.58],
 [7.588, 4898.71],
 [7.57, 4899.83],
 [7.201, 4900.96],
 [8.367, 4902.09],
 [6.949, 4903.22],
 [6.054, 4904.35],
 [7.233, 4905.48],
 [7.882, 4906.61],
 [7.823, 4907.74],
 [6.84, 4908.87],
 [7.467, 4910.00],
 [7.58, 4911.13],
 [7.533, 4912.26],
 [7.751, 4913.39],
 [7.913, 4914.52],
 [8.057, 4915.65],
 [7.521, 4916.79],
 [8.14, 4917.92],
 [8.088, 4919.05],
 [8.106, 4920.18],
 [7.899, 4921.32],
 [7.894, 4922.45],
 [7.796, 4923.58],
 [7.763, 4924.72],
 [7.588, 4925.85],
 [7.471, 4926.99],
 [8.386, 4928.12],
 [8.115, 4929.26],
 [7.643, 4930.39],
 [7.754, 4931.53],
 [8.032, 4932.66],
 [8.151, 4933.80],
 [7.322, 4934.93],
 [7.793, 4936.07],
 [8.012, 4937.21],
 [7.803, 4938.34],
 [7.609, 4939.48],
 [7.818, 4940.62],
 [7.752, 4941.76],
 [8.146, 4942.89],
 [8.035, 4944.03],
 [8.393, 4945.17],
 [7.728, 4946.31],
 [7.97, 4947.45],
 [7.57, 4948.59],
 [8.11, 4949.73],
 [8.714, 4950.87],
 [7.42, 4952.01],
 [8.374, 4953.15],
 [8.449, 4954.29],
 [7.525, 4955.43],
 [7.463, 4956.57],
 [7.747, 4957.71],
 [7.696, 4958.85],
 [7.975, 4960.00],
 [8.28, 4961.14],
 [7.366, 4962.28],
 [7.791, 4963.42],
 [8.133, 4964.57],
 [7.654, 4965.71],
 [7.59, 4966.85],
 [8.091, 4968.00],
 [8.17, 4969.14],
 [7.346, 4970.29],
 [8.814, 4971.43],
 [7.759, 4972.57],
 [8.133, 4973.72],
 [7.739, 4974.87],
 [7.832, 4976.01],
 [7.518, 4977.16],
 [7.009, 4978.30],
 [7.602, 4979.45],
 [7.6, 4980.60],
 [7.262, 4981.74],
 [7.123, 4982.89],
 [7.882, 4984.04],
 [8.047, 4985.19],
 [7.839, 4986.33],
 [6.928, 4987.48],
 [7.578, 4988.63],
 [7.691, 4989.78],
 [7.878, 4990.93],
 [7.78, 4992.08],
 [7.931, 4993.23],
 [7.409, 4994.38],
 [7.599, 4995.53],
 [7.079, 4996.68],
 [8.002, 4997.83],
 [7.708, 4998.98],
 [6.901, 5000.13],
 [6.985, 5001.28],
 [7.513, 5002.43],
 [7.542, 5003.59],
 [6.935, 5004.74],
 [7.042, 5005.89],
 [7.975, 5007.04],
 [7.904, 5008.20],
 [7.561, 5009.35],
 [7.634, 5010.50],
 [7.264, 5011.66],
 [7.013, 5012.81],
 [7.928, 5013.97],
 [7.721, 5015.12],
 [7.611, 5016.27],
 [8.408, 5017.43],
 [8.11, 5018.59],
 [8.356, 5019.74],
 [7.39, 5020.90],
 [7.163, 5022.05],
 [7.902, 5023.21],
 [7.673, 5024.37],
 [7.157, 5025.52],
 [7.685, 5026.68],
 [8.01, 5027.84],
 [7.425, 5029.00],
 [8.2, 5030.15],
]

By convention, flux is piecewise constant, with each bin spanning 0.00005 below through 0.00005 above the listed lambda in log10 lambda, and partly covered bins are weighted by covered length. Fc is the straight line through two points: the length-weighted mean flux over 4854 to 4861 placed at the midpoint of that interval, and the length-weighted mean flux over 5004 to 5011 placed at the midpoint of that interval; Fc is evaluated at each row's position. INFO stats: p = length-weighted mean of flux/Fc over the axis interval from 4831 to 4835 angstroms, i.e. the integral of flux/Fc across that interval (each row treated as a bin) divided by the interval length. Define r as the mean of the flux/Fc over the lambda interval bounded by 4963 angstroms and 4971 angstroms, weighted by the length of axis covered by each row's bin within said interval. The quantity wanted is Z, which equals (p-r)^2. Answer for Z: 0.0128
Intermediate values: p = 0.92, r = 1.03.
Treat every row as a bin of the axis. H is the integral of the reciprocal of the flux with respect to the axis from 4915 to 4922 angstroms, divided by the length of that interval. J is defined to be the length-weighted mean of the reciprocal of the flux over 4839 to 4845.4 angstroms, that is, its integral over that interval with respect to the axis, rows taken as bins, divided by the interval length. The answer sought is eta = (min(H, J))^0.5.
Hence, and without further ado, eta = 0.3544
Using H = 0.126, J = 0.133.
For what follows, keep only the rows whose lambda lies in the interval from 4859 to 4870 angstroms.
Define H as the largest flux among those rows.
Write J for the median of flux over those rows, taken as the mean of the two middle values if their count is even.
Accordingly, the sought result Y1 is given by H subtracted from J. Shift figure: -0.74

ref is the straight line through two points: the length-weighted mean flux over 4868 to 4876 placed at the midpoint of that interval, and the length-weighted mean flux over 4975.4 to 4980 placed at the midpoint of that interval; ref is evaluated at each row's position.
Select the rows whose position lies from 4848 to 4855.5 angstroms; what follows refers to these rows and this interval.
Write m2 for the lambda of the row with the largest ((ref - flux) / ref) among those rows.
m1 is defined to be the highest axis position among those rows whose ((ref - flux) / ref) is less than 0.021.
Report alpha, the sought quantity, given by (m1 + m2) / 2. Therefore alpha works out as 4853.2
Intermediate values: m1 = 4854.91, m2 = 4851.56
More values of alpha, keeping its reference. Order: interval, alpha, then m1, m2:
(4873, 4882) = 4879.6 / 4878.44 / 4880.69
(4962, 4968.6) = 4965.1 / 4968.00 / 4962.28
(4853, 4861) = 4858.8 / 4860.50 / 4857.15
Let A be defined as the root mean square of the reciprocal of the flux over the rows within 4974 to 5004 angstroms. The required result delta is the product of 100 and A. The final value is 13.3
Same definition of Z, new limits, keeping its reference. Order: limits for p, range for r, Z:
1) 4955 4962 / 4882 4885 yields 0.0008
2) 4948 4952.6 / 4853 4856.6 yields 0.0019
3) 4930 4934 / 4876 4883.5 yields 0.0030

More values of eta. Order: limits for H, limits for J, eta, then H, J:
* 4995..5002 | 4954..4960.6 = 0.3587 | 0.136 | 0.129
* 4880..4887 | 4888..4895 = 0.3606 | 0.133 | 0.130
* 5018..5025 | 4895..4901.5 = 0.3596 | 0.129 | 0.131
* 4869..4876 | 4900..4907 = 0.3552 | 0.126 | 0.139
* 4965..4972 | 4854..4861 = 0.3555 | 0.126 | 0.127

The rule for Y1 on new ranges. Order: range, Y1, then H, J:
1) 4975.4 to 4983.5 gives -0.31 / 7.832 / 7.5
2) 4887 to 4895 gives -0.20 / 8.358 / 8.2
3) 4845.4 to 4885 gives -0.77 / 8.578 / 7.8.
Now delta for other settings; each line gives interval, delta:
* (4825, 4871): 13.0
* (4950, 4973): 12.7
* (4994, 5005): 13.6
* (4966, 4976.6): 12.6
